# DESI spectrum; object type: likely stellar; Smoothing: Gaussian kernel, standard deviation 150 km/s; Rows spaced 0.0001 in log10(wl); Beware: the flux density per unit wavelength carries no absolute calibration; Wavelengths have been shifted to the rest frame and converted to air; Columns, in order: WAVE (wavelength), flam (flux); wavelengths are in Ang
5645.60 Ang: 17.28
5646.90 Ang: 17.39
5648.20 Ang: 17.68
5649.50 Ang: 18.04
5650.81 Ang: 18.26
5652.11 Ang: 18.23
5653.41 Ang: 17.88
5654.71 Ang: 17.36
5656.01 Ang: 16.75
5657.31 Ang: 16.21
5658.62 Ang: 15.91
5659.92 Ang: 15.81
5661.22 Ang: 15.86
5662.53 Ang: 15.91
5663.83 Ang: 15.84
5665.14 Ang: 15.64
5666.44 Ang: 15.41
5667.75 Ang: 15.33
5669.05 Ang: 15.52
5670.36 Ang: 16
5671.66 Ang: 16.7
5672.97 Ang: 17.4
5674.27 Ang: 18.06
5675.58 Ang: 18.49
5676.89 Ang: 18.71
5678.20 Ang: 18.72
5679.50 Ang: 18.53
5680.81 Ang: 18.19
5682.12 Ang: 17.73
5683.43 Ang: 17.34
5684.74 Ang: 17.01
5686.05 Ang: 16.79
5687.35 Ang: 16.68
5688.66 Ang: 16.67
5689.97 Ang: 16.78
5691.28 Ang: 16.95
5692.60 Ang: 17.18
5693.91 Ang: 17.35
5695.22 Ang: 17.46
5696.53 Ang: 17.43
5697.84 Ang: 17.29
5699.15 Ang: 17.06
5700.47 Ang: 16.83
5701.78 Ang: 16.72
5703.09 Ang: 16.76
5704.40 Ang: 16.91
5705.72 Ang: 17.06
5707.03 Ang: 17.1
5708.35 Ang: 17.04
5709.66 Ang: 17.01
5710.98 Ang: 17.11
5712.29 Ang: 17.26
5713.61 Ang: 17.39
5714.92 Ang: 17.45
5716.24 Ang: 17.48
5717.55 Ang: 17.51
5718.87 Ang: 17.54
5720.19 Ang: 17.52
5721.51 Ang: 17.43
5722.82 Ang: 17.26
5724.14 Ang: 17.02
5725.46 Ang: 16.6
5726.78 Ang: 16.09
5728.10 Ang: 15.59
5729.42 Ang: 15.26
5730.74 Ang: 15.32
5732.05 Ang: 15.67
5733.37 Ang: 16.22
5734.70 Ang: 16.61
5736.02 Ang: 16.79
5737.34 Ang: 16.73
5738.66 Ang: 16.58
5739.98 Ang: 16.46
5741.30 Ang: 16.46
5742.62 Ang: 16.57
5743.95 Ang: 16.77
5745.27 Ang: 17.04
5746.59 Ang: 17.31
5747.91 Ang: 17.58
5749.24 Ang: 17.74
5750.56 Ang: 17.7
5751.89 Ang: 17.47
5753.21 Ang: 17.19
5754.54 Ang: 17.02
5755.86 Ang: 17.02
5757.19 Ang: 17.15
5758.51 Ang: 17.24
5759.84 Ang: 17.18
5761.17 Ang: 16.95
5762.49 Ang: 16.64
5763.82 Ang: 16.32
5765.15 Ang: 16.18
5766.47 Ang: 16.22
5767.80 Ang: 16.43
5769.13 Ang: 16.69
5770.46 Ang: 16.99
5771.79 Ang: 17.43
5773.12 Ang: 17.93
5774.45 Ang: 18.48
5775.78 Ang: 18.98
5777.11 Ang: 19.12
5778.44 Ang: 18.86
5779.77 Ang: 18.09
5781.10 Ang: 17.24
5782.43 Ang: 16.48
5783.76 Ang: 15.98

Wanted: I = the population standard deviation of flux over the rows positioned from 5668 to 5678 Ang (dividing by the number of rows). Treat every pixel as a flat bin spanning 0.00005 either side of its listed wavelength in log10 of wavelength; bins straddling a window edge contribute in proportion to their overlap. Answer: 1.1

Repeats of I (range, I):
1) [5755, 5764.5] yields 0.3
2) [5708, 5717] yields 0.2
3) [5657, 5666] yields 0.2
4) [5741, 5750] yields 0.5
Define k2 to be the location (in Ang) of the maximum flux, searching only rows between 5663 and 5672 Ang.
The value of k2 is 5671.66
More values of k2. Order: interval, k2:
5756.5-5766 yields 5758.51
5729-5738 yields 5736.02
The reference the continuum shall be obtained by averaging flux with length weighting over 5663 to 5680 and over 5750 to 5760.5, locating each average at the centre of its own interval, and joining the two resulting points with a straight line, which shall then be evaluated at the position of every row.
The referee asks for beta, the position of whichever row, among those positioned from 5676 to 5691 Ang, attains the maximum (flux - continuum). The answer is 5678.20 Ang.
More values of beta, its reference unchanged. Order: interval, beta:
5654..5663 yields 5654.71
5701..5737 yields 5718.87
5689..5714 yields 5695.22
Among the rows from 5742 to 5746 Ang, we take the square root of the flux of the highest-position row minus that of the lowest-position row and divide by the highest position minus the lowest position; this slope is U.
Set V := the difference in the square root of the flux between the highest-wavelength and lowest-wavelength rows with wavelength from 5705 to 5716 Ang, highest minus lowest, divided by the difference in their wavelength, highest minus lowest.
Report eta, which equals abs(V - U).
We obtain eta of 0.017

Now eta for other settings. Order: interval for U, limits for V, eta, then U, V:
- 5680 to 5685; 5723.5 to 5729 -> 0.009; -0.036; -0.045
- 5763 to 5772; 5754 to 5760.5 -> 0.013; 0.017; 0.004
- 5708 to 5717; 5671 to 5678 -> 0.039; 0.007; 0.046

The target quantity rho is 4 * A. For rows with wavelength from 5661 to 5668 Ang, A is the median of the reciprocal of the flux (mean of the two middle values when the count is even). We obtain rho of 0.25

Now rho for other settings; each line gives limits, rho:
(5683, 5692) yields 0.24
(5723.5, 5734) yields 0.25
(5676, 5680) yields 0.21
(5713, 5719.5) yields 0.23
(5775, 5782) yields 0.21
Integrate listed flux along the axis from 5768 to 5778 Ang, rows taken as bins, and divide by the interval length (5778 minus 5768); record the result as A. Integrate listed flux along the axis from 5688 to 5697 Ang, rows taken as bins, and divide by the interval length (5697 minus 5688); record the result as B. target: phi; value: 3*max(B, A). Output 53.7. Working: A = 17.9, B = 17.1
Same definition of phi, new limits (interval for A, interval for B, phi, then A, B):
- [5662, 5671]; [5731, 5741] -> 49.2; 15.7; 16.4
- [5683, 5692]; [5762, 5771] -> 50.6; 16.9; 16.5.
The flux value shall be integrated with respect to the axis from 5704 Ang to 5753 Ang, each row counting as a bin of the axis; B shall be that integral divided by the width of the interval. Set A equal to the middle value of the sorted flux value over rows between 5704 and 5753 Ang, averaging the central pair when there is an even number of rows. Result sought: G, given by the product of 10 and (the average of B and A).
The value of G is 170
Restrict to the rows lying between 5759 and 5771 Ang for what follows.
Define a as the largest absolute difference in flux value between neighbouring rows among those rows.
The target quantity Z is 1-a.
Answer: 0.68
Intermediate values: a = 0.32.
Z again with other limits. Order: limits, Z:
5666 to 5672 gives 0.30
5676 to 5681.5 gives 0.66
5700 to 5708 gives 0.85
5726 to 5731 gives 0.50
